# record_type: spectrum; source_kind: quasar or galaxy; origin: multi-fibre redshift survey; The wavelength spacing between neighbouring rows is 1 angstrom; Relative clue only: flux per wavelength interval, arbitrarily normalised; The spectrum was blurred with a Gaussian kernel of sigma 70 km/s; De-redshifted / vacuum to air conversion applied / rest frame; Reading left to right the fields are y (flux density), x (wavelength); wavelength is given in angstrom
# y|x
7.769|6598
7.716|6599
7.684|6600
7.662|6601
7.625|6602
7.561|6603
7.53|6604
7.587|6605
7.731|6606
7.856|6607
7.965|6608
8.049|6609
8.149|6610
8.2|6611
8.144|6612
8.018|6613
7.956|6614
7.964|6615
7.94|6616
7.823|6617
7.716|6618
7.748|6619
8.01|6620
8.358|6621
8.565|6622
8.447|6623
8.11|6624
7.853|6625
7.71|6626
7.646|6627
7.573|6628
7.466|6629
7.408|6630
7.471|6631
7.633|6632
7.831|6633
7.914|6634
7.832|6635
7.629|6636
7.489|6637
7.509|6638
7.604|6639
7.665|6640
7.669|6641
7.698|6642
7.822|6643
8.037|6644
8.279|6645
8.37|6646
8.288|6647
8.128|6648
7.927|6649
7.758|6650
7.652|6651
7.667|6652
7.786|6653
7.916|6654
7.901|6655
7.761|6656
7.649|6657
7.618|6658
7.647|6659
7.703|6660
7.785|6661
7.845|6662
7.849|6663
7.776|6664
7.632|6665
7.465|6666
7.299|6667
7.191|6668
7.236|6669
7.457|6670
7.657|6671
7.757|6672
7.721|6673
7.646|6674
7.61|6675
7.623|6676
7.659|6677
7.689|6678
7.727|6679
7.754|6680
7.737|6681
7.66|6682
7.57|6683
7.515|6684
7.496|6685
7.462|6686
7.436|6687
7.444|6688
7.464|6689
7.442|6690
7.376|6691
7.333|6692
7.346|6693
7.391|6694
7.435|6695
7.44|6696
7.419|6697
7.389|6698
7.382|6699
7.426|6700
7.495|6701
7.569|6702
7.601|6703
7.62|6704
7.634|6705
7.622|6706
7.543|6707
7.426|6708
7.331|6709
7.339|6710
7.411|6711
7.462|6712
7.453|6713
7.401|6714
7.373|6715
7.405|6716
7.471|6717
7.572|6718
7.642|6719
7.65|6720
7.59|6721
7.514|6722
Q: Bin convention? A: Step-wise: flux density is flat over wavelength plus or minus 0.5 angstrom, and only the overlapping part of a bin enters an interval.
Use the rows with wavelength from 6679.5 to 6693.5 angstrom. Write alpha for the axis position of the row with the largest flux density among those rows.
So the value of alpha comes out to 6680 angstrom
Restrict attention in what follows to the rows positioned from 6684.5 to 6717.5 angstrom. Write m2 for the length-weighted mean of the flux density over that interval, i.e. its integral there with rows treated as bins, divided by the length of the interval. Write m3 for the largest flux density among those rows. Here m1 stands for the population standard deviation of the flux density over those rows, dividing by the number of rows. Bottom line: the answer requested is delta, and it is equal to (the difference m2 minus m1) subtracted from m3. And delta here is 0.27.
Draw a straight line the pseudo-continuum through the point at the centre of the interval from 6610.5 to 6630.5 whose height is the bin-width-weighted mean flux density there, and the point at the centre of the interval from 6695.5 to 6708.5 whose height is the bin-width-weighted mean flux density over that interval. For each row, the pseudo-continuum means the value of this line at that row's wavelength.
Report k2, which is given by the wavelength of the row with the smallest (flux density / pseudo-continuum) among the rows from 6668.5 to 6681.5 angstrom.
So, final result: 6669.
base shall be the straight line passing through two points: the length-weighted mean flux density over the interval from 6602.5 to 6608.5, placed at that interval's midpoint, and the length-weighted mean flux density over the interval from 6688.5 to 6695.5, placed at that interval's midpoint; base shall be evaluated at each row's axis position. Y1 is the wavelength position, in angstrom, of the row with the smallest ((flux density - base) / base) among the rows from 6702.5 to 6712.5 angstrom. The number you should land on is 6709 angstrom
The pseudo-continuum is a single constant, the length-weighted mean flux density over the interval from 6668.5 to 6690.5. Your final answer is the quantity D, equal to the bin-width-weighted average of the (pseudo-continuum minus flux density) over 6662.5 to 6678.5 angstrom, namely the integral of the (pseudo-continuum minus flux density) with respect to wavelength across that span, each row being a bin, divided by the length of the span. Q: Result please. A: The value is 0.0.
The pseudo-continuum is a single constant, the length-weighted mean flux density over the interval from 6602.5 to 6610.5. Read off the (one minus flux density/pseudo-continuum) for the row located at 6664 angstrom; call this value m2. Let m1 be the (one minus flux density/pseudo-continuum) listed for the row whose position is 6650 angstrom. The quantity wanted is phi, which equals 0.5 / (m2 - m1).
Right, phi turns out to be -217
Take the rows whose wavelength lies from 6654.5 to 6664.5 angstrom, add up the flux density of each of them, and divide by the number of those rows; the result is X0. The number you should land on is 7.75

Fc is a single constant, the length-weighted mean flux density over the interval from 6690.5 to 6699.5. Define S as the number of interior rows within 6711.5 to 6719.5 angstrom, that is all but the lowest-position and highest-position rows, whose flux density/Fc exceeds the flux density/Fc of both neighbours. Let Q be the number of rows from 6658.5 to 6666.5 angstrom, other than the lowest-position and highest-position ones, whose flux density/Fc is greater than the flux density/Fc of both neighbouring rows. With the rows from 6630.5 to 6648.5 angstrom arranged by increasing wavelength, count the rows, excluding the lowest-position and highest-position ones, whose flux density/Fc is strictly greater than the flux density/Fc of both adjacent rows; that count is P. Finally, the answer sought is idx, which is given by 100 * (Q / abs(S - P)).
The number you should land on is 50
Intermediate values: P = 2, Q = 1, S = 0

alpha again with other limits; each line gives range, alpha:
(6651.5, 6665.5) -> 6654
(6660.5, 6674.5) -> 6663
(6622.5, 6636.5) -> 6623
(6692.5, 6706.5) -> 6705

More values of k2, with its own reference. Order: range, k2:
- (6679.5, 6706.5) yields 6692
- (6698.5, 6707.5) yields 6699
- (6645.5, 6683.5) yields 6668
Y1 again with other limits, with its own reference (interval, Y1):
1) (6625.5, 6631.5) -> 6630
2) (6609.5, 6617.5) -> 6617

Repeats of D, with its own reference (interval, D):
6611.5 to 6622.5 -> -0.4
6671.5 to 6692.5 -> 0.0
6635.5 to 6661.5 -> -0.2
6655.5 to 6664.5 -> -0.2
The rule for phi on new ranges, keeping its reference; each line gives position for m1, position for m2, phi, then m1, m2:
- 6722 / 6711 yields 38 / 0.037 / 0.050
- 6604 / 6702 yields -100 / 0.035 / 0.030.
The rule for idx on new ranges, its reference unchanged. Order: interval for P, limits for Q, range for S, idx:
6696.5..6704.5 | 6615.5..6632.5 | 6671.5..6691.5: 50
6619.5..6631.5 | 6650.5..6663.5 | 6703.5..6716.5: 100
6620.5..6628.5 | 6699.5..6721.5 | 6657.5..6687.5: 150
